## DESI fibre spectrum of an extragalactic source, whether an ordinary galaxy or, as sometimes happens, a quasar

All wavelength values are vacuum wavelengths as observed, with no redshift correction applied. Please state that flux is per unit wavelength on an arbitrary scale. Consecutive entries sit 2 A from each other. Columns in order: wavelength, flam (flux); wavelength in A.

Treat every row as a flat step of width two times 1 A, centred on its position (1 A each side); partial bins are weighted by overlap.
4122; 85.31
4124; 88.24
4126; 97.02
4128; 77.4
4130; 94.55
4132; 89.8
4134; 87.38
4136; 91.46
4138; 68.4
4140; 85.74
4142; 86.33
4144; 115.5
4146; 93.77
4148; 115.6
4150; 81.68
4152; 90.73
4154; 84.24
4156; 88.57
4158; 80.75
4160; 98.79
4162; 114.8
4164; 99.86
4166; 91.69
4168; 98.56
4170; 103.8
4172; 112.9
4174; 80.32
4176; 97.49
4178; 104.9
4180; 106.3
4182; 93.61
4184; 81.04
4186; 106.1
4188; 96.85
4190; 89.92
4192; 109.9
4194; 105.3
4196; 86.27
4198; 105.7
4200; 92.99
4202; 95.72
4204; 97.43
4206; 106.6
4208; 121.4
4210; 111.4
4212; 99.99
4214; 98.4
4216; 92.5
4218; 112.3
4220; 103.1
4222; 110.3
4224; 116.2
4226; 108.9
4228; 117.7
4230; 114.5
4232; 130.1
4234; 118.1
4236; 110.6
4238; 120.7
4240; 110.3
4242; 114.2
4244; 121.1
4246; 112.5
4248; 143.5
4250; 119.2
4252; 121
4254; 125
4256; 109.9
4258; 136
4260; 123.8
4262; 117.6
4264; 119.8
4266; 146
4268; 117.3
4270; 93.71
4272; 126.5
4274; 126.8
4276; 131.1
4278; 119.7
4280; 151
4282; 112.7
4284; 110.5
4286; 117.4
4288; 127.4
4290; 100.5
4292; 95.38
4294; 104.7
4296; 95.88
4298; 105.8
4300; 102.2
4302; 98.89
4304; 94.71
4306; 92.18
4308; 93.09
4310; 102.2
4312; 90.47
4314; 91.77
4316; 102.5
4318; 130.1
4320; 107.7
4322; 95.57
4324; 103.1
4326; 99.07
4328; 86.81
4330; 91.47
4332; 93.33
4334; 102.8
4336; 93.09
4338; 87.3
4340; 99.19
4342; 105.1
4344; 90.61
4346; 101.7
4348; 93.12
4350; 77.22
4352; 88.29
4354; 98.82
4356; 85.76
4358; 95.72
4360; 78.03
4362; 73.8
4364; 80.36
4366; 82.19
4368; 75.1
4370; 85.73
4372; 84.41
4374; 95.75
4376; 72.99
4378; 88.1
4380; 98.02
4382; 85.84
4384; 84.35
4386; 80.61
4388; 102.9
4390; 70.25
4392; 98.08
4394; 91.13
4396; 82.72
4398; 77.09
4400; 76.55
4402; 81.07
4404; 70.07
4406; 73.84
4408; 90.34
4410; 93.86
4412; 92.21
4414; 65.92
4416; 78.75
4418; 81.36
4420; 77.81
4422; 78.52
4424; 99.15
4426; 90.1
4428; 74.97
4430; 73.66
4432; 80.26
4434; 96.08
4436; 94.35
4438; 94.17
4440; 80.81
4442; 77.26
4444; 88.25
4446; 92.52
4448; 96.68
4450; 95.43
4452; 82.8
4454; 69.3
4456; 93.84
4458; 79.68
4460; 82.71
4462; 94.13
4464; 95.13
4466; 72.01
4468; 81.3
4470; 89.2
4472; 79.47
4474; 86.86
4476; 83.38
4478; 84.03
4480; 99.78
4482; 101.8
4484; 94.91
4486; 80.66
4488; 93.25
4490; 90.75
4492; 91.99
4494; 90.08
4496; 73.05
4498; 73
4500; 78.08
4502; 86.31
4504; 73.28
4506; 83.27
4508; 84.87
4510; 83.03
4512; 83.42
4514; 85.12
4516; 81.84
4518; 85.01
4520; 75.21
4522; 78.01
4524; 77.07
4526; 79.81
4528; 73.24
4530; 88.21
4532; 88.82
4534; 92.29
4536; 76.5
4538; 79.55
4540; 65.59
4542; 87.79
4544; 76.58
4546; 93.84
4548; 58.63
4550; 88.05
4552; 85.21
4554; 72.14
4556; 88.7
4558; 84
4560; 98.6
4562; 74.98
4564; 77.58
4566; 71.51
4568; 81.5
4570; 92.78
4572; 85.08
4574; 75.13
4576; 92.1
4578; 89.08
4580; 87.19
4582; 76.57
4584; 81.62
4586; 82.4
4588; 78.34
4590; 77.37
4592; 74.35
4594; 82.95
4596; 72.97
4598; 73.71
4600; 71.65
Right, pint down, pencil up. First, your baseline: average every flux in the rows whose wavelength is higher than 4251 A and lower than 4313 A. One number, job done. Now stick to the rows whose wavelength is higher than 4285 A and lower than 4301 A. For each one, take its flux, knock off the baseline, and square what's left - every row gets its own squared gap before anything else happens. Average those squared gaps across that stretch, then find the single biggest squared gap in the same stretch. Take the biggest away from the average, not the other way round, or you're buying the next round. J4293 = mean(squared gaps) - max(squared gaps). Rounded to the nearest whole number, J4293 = -162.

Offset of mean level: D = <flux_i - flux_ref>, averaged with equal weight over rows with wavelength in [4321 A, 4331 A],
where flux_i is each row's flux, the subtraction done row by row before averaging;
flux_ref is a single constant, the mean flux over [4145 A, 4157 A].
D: 3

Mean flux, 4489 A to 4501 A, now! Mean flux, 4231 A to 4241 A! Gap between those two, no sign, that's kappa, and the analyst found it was 35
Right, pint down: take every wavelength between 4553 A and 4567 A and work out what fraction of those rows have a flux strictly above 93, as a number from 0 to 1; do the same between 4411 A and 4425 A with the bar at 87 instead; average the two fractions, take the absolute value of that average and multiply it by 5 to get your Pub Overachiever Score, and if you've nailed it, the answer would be 1.1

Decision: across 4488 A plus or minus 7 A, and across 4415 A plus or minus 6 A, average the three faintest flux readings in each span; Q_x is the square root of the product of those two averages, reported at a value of 80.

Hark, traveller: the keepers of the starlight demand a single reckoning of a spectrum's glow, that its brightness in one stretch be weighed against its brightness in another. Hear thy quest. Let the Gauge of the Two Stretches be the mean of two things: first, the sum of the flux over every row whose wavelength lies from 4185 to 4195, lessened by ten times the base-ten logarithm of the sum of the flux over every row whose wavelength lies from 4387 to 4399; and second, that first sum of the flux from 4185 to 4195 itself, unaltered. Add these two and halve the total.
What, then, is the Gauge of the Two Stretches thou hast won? 494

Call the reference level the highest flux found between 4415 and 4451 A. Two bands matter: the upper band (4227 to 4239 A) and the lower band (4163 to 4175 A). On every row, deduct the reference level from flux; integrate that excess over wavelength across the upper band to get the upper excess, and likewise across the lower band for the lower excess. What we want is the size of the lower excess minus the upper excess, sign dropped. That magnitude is 249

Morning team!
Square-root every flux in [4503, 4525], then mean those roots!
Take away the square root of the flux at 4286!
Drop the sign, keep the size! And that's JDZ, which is 1.8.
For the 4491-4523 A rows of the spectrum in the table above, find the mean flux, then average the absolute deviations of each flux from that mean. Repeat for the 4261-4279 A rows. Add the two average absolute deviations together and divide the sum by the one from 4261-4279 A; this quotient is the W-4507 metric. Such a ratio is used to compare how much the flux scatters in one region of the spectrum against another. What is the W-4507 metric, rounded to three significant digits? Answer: 1.52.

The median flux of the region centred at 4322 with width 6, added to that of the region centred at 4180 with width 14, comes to 201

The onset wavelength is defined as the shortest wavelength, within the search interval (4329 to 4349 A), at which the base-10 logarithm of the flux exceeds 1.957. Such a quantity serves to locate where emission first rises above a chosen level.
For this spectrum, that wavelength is 4330 A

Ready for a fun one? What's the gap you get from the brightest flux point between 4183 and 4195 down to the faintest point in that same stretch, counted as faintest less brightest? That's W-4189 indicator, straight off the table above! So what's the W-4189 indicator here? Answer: -29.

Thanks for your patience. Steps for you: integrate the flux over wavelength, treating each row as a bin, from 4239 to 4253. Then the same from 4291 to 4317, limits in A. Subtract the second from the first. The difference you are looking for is -856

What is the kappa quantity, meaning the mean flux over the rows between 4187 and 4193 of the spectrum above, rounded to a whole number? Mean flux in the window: 99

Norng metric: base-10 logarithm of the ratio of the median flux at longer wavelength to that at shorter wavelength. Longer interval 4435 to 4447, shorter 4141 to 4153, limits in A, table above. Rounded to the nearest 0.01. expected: -0.01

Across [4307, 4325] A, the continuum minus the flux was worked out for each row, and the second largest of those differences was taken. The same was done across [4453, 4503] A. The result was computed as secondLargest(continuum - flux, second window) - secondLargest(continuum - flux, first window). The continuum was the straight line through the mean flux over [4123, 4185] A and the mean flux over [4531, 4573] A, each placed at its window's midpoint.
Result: 15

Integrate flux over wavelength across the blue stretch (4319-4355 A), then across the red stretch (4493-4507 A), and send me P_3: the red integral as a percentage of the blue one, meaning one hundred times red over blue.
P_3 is 32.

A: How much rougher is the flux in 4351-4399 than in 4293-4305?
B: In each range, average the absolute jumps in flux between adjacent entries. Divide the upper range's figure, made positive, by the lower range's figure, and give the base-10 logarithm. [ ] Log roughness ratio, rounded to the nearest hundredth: 0.28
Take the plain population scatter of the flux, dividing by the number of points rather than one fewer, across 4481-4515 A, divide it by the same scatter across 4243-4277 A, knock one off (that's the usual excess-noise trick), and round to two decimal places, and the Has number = -0.34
